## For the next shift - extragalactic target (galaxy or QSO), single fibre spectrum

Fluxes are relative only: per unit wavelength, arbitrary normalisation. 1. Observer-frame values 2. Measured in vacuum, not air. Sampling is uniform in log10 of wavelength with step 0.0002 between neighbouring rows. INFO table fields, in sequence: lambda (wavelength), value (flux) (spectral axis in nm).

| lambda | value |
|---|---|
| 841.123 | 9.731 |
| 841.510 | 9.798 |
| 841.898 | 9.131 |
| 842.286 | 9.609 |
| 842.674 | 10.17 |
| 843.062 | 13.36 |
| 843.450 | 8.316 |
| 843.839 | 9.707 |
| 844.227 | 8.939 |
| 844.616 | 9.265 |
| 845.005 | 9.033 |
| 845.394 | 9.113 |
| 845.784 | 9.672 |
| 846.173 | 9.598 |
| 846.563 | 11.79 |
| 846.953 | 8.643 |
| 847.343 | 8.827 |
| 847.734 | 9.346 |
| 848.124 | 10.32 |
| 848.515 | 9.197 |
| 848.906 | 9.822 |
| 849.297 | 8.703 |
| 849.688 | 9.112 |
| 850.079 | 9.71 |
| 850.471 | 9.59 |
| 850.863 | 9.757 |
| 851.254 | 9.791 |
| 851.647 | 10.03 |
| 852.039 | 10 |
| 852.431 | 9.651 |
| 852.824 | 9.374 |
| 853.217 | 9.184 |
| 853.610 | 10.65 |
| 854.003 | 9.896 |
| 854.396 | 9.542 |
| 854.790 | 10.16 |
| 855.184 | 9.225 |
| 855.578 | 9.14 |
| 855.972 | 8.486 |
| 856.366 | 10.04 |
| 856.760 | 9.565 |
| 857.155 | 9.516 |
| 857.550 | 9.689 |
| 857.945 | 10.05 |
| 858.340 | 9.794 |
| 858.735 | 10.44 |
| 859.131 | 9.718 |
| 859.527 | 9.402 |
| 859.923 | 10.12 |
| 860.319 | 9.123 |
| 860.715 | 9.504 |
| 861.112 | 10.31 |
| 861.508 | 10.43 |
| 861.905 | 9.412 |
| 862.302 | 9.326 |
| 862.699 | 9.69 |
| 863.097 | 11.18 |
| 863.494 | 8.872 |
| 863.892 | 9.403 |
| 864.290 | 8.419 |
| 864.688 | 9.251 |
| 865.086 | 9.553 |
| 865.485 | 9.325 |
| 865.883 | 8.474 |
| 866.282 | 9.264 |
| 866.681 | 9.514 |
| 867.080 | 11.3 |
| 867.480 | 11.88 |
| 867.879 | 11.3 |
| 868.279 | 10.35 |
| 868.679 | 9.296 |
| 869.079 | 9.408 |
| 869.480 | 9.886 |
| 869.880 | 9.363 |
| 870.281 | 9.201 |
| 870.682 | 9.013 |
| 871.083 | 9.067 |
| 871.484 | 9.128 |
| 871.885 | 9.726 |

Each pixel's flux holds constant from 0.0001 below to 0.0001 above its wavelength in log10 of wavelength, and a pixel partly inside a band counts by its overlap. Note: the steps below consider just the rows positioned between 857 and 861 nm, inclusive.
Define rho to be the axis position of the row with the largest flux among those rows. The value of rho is 858.735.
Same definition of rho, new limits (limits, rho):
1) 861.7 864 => 863.097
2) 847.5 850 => 848.124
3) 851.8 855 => 853.610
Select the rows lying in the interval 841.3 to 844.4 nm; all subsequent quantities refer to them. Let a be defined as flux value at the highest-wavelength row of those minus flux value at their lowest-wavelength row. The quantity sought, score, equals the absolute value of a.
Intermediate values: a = -0.9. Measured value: 0.86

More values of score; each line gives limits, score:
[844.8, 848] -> 0.31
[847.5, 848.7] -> 0.15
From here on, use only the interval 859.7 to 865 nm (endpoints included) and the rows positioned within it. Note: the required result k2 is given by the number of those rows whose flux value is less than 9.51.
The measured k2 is 8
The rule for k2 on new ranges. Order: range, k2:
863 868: 7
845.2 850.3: 7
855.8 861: 4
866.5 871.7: 7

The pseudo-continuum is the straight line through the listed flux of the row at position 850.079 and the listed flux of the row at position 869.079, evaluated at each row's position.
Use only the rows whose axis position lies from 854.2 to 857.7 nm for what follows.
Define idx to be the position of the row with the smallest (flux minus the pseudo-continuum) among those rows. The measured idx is 855.972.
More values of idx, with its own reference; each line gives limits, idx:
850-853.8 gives 853.217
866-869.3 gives 866.282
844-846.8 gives 844.227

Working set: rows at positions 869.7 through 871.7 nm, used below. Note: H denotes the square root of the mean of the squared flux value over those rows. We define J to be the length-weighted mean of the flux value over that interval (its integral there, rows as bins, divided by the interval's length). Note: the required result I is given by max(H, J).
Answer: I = 9.2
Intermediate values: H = 9.2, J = 9.2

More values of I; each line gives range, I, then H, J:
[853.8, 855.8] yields 9.6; 9.6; 9.6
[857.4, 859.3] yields 9.9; 9.9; 9.9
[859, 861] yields 9.6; 9.6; 9.6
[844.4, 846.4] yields 9.4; 9.3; 9.4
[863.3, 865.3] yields 9.1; 9.1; 9.1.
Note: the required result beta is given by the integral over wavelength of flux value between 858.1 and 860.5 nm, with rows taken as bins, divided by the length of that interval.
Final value 9.8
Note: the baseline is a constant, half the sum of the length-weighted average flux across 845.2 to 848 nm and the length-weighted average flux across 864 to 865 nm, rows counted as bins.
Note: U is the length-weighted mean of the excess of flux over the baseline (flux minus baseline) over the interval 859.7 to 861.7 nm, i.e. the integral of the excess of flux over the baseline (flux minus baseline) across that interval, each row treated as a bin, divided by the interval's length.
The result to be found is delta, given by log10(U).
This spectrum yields -0.2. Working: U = 0.61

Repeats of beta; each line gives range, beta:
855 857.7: 9.4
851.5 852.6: 9.9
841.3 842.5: 9.5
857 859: 9.9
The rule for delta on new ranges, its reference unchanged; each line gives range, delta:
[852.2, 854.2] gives -0.3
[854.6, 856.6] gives -0.9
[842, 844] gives 0.0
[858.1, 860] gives -0.2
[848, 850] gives -0.9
